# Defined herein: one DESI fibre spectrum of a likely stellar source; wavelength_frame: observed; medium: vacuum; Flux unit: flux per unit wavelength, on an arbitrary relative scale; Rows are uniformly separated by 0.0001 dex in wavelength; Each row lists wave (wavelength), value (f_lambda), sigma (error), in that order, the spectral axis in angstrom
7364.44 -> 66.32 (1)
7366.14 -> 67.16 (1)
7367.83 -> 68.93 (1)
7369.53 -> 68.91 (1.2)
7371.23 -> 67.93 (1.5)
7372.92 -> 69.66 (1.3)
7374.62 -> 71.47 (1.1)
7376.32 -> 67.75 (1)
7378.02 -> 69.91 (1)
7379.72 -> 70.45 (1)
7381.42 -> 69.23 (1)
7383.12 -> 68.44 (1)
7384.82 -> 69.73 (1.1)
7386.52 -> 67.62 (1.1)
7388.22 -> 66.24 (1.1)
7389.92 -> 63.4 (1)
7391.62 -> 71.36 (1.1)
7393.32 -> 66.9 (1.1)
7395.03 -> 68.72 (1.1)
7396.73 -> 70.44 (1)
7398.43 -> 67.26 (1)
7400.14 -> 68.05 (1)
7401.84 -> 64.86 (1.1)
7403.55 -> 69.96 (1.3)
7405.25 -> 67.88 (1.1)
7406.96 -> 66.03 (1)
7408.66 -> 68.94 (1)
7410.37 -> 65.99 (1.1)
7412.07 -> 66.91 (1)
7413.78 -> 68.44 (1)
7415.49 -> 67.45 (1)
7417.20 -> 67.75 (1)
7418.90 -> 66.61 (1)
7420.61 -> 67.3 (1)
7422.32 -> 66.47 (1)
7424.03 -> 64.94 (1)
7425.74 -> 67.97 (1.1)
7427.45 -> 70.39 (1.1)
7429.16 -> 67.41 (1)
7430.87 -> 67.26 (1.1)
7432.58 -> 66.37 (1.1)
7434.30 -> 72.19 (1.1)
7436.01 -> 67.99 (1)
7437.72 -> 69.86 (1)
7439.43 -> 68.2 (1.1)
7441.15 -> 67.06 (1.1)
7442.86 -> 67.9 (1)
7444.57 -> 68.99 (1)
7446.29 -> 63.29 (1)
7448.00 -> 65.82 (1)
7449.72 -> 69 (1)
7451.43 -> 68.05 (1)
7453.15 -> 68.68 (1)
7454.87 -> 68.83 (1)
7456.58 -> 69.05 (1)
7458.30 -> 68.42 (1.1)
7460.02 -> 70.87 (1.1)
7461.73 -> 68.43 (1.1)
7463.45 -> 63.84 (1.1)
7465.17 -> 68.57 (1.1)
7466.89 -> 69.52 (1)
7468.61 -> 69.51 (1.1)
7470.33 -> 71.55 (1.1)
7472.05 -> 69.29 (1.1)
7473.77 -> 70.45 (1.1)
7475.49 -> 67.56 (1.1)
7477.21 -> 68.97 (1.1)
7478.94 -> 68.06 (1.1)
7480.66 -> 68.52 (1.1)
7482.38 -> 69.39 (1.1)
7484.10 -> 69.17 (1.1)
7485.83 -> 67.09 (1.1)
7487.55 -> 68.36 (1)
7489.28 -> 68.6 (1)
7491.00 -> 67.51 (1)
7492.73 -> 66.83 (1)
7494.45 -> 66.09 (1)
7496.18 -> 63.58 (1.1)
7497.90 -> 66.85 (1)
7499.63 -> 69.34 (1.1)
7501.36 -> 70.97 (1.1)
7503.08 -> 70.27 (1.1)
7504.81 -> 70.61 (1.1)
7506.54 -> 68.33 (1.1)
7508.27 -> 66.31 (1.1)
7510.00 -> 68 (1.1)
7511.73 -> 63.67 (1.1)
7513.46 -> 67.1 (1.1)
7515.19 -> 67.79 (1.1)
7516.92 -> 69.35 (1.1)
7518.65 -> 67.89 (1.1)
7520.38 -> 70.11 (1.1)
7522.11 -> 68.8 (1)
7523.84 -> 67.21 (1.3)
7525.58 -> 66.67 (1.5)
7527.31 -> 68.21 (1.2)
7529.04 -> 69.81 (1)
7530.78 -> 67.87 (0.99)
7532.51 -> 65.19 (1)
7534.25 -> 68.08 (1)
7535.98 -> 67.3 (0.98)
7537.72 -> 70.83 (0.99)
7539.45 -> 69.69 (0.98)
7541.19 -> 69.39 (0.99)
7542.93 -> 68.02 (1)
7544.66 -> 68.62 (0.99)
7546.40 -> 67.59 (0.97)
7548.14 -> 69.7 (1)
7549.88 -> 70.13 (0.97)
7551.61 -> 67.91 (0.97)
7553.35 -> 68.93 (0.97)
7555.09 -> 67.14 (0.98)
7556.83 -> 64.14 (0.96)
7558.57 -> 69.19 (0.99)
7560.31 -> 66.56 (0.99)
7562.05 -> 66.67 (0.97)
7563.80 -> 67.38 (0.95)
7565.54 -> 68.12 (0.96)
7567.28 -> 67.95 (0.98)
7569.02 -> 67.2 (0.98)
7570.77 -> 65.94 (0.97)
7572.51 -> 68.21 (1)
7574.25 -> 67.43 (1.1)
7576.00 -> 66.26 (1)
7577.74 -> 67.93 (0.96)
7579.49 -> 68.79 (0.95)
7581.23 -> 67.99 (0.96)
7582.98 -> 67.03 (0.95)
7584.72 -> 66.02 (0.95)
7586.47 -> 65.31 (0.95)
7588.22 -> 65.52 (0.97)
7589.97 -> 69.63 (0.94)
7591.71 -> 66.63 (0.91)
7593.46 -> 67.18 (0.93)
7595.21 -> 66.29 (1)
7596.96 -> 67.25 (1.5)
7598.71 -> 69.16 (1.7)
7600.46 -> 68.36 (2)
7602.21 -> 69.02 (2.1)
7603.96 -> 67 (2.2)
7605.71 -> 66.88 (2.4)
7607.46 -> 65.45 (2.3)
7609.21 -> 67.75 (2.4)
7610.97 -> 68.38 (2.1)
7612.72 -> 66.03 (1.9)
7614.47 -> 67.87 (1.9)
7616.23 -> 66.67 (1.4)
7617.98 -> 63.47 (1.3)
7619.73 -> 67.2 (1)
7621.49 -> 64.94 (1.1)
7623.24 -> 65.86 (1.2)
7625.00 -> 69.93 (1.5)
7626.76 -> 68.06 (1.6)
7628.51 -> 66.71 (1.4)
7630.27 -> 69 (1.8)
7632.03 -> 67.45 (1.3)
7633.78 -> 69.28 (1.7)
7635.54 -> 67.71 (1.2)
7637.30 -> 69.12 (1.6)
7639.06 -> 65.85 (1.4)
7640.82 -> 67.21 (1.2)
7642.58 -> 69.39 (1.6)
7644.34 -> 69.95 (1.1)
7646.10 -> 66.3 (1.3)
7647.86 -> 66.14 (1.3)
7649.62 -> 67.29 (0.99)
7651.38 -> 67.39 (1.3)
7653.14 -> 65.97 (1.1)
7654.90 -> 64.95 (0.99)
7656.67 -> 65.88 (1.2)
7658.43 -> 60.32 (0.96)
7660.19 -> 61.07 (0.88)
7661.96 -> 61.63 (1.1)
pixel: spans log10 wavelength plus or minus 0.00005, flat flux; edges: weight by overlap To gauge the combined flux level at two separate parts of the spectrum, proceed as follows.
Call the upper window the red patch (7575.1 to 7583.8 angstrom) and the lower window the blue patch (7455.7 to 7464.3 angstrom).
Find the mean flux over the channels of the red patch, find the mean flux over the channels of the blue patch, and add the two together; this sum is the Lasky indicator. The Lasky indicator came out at 136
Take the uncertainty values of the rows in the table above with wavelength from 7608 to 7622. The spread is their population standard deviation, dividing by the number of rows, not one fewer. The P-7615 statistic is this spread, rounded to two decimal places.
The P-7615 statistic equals 0.47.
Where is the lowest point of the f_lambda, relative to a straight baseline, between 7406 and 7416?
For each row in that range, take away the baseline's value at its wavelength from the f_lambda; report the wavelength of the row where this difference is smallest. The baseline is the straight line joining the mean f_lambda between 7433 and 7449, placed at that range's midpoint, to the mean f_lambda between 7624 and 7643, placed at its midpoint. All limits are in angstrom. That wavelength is 7410.37 angstrom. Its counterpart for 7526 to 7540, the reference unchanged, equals 7532.51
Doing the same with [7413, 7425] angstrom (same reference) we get 7424.03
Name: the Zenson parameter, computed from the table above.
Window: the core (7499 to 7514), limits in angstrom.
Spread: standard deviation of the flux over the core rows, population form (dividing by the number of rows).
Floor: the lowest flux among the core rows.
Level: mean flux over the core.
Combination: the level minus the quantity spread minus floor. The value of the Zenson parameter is 130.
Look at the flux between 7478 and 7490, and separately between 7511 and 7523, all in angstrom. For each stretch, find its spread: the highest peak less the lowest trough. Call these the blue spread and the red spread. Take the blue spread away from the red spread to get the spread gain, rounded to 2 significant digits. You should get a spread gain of 4.1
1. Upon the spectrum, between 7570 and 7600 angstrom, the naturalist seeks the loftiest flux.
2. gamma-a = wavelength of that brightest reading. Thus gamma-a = 7589.97 angstrom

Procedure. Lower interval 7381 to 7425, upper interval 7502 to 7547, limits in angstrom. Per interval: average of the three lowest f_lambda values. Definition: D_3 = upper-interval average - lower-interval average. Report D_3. 0.7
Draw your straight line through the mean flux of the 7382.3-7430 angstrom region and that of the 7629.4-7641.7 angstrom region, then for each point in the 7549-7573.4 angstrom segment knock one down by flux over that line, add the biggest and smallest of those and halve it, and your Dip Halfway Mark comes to 0.0102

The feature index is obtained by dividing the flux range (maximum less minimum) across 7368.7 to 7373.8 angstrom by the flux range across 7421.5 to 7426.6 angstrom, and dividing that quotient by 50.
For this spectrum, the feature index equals 0.011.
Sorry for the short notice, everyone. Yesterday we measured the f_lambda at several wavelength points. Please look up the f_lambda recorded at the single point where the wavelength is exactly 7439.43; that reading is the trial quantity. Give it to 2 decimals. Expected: 68.20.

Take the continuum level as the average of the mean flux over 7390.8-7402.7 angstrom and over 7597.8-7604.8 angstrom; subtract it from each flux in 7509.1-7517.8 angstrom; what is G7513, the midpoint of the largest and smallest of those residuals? -1.8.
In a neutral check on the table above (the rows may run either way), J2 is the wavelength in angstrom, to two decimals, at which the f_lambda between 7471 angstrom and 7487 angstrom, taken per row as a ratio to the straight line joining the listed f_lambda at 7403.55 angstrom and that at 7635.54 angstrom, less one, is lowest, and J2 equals 7485.83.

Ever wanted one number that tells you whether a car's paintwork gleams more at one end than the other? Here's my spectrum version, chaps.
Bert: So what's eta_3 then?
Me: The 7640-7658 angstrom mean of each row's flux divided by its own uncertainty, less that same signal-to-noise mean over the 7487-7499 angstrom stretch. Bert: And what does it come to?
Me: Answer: -9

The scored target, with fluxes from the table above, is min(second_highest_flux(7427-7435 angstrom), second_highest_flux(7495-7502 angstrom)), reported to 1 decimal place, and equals 69.3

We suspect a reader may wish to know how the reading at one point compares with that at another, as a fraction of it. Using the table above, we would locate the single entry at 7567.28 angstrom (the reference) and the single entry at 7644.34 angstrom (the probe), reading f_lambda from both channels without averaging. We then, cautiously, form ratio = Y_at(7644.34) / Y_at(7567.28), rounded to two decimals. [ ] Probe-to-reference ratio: 1.03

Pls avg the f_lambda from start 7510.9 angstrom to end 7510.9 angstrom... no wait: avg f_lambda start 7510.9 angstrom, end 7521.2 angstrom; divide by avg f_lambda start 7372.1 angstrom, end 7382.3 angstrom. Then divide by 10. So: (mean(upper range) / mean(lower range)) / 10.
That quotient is 0.097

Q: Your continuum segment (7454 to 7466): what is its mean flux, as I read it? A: 68.3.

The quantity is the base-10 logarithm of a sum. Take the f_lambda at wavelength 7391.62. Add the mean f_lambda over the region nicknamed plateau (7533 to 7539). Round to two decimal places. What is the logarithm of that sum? 2.15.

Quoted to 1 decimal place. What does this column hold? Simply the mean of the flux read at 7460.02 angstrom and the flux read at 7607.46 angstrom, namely 68.2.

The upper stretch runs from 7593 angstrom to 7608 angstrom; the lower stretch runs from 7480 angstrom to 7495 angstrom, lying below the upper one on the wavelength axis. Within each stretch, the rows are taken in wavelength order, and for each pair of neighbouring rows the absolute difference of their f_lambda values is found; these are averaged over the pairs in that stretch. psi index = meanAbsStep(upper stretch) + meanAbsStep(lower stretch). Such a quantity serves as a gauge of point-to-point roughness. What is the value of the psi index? 2.0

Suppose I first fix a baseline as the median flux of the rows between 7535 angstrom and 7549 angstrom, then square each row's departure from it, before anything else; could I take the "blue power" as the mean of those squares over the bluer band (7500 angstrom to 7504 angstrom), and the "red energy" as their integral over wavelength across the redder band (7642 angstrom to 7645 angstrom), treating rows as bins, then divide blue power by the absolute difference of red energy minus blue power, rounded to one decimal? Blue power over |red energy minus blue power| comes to 3.0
